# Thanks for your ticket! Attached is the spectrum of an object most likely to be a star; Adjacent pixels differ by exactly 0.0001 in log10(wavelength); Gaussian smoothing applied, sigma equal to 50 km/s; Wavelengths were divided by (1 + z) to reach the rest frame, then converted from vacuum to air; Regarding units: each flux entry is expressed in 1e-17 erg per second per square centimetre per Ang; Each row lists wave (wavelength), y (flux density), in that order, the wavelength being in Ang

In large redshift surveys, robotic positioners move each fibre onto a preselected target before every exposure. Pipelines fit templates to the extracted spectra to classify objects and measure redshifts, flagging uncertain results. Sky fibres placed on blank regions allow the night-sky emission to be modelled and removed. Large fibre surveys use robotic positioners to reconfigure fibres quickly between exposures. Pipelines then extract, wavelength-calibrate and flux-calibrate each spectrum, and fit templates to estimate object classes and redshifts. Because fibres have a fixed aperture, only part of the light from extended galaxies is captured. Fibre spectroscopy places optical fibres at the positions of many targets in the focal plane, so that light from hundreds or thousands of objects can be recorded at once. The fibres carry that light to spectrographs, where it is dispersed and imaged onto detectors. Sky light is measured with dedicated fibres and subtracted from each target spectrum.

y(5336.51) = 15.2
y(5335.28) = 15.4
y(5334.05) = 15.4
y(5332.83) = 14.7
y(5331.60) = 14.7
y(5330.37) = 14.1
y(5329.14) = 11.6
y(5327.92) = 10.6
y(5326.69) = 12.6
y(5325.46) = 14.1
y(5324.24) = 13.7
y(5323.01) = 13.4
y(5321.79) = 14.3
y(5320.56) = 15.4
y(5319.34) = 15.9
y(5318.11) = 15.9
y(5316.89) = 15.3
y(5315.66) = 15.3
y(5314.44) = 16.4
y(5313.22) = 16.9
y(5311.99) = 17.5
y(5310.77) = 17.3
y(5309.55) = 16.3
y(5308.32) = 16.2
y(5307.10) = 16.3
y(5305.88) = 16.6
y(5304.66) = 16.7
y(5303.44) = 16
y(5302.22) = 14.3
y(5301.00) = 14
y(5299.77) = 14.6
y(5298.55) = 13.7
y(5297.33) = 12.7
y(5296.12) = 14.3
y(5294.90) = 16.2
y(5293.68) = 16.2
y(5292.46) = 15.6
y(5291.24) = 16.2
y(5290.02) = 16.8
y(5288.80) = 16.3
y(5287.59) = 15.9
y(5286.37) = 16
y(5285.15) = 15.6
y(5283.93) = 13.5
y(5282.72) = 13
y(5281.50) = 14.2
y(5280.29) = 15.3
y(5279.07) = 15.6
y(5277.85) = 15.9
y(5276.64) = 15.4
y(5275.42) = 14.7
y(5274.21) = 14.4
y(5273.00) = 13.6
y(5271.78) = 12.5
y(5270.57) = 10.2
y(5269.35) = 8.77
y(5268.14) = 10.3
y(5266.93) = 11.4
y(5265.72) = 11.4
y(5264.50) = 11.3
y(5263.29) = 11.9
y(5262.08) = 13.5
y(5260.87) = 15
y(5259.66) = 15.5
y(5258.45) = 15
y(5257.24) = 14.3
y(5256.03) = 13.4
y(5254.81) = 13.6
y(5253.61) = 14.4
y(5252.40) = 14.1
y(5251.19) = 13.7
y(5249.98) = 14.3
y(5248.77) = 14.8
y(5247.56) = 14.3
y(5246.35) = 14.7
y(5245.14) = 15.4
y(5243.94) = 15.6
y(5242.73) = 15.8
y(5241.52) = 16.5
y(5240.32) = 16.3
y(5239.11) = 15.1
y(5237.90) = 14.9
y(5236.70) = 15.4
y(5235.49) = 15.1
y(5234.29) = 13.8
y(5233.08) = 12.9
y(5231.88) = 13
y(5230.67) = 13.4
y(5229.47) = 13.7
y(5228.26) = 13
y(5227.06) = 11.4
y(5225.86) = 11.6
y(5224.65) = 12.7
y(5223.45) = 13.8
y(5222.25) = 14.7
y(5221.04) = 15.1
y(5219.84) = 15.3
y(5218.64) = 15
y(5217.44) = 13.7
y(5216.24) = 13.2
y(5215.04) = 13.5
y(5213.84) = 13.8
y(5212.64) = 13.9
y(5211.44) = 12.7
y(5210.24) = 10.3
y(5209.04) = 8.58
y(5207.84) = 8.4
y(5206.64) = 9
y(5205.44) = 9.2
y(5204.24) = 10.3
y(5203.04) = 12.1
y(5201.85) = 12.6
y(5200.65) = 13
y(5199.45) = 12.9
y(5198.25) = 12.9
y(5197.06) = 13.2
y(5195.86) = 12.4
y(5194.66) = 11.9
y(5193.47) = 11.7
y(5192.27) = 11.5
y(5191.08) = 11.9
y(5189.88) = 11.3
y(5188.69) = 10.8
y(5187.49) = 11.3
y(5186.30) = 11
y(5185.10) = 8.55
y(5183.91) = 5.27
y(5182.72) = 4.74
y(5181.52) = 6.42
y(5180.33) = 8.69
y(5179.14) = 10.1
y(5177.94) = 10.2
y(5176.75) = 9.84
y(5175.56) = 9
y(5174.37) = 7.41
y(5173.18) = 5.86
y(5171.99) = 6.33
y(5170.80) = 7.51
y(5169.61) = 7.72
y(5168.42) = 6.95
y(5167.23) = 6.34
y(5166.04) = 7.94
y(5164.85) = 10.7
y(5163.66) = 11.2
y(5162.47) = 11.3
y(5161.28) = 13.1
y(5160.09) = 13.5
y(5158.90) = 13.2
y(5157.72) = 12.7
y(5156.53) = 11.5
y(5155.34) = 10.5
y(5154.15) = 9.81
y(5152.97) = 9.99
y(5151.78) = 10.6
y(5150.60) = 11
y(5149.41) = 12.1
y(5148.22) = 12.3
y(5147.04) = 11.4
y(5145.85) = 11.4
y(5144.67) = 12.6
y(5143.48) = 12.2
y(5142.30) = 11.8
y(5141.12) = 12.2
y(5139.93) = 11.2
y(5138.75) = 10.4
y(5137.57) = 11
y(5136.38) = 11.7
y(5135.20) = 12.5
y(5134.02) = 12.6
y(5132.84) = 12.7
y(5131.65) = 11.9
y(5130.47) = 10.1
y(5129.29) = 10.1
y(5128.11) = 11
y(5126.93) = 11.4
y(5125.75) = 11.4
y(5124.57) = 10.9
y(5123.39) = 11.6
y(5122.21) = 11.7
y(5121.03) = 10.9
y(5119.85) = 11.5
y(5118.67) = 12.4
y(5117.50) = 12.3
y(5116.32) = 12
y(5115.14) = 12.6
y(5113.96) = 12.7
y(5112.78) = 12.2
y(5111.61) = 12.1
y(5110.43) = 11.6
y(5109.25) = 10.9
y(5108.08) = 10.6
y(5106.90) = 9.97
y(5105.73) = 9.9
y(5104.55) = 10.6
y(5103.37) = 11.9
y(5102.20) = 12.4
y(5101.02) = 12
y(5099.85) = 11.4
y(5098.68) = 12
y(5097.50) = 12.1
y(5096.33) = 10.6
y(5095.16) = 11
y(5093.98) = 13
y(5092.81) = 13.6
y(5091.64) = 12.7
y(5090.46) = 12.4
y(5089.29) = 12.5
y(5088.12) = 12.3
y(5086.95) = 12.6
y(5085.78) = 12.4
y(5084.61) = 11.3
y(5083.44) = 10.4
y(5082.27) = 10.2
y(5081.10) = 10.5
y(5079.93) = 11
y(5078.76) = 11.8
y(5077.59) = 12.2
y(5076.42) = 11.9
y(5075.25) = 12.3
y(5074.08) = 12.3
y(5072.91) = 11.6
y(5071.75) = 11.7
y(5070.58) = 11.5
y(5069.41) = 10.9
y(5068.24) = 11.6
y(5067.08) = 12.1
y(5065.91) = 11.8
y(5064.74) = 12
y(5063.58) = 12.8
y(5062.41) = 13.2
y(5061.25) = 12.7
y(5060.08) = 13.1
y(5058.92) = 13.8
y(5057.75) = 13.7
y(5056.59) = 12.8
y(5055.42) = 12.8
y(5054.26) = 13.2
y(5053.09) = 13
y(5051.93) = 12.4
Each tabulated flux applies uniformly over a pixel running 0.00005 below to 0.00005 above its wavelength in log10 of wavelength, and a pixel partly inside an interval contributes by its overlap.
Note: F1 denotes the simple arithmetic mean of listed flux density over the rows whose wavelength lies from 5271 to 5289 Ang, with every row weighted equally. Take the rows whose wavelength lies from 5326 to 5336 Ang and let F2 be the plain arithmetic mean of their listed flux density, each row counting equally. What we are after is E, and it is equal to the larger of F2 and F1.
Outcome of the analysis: 14.8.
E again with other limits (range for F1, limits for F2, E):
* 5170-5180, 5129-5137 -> 11.7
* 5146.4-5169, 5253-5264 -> 14.1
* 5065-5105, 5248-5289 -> 13.8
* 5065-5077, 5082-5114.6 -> 11.8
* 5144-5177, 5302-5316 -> 16.3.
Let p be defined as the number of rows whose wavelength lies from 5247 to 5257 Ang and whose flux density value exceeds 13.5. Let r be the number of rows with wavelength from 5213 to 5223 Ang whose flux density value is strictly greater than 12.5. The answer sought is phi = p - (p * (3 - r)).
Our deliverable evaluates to 42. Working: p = 7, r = 8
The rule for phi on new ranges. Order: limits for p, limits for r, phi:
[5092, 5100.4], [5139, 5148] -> -1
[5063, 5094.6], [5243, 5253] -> 6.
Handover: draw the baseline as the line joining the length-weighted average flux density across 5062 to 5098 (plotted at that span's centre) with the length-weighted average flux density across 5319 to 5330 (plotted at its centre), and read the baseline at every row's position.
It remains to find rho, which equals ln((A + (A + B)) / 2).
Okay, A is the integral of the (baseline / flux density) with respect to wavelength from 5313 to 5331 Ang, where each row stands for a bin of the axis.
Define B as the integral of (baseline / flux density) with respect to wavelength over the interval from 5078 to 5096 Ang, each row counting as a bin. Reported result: 3.27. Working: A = 17.2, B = 18.3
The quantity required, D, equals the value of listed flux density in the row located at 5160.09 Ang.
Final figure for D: 13.5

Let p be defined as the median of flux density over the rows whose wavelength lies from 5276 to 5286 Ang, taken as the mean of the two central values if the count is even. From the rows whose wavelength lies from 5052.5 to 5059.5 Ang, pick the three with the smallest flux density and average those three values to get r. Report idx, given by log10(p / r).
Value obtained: 0.08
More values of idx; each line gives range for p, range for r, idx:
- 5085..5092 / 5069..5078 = 0.04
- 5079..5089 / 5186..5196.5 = 0.00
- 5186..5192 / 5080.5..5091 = 0.04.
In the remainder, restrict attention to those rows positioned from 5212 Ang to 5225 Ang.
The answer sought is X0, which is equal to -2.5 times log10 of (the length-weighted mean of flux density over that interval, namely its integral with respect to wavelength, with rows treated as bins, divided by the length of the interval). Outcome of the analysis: -2.87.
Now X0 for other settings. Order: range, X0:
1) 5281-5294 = -2.97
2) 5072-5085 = -2.64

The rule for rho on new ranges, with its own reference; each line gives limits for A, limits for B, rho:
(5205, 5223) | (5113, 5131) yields 3.36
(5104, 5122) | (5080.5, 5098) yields 3.33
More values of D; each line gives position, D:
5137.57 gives 11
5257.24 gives 14.3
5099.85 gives 11.4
